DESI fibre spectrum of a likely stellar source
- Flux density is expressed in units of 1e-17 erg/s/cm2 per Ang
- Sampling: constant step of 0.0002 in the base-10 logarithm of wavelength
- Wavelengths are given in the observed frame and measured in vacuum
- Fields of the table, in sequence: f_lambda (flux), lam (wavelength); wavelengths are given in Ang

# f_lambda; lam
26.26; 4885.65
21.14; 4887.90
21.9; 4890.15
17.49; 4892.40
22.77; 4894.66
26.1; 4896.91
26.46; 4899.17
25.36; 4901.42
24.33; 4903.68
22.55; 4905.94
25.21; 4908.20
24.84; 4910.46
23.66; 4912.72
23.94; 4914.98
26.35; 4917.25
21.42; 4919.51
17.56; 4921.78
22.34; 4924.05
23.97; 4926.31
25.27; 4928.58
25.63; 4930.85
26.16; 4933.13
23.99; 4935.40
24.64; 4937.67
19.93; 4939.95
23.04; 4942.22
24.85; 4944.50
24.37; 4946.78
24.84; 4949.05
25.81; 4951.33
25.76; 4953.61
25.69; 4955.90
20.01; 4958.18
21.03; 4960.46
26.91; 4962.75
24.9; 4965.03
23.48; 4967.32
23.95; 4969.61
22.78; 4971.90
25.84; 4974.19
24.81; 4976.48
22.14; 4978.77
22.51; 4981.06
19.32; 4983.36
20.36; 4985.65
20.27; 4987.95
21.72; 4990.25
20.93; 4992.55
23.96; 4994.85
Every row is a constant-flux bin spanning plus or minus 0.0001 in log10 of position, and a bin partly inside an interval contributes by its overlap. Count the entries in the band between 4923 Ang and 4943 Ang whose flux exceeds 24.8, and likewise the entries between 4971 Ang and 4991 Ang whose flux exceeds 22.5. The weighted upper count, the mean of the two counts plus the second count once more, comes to 7.5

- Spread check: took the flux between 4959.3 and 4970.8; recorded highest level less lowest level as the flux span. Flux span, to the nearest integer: 6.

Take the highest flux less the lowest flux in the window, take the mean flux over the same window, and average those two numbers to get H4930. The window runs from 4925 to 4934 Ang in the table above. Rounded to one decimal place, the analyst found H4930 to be 13.7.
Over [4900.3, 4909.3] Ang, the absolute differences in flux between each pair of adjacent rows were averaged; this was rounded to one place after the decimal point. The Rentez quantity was 1.8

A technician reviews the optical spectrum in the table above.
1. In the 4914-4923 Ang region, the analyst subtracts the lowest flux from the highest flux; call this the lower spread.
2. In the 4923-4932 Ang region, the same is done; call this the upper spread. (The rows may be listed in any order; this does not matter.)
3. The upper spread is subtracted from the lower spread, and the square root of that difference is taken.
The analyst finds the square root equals 2.3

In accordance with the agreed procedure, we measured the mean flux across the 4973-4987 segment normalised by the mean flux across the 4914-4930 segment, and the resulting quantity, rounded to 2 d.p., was 0.98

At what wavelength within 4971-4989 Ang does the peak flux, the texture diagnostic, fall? 4974.19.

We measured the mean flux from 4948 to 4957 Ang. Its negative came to -25.5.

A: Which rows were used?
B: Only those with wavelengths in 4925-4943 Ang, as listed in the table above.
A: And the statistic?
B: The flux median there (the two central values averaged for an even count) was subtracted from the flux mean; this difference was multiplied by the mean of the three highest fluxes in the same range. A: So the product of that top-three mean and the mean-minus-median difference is -6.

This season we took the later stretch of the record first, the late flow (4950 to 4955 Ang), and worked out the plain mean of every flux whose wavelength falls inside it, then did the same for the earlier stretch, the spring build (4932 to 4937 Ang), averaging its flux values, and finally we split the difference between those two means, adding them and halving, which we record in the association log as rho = 25.4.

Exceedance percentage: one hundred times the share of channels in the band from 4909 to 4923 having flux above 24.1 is 33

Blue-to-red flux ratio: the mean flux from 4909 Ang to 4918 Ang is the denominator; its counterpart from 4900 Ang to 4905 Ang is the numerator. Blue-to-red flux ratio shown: 1.01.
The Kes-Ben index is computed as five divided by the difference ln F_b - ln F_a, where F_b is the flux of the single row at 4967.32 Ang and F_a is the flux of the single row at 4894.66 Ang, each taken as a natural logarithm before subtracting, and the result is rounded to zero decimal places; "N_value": 163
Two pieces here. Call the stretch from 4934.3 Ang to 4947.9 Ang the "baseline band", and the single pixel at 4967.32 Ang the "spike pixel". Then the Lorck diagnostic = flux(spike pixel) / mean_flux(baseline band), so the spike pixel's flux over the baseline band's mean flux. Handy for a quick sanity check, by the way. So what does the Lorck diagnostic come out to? 1.00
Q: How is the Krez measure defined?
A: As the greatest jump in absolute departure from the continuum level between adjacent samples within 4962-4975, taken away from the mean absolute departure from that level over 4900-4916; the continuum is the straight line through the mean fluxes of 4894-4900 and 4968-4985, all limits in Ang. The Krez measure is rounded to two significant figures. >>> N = -1.6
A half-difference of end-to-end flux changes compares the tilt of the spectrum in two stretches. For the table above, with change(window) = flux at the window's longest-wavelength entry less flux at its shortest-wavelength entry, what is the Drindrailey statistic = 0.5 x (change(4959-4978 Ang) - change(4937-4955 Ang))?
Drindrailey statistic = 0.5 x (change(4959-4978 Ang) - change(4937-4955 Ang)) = 1.3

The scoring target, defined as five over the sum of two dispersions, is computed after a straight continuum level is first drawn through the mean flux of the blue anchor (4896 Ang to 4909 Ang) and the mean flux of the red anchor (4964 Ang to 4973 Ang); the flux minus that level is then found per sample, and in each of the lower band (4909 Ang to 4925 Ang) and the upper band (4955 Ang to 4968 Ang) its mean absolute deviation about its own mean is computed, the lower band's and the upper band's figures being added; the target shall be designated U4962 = 1.2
